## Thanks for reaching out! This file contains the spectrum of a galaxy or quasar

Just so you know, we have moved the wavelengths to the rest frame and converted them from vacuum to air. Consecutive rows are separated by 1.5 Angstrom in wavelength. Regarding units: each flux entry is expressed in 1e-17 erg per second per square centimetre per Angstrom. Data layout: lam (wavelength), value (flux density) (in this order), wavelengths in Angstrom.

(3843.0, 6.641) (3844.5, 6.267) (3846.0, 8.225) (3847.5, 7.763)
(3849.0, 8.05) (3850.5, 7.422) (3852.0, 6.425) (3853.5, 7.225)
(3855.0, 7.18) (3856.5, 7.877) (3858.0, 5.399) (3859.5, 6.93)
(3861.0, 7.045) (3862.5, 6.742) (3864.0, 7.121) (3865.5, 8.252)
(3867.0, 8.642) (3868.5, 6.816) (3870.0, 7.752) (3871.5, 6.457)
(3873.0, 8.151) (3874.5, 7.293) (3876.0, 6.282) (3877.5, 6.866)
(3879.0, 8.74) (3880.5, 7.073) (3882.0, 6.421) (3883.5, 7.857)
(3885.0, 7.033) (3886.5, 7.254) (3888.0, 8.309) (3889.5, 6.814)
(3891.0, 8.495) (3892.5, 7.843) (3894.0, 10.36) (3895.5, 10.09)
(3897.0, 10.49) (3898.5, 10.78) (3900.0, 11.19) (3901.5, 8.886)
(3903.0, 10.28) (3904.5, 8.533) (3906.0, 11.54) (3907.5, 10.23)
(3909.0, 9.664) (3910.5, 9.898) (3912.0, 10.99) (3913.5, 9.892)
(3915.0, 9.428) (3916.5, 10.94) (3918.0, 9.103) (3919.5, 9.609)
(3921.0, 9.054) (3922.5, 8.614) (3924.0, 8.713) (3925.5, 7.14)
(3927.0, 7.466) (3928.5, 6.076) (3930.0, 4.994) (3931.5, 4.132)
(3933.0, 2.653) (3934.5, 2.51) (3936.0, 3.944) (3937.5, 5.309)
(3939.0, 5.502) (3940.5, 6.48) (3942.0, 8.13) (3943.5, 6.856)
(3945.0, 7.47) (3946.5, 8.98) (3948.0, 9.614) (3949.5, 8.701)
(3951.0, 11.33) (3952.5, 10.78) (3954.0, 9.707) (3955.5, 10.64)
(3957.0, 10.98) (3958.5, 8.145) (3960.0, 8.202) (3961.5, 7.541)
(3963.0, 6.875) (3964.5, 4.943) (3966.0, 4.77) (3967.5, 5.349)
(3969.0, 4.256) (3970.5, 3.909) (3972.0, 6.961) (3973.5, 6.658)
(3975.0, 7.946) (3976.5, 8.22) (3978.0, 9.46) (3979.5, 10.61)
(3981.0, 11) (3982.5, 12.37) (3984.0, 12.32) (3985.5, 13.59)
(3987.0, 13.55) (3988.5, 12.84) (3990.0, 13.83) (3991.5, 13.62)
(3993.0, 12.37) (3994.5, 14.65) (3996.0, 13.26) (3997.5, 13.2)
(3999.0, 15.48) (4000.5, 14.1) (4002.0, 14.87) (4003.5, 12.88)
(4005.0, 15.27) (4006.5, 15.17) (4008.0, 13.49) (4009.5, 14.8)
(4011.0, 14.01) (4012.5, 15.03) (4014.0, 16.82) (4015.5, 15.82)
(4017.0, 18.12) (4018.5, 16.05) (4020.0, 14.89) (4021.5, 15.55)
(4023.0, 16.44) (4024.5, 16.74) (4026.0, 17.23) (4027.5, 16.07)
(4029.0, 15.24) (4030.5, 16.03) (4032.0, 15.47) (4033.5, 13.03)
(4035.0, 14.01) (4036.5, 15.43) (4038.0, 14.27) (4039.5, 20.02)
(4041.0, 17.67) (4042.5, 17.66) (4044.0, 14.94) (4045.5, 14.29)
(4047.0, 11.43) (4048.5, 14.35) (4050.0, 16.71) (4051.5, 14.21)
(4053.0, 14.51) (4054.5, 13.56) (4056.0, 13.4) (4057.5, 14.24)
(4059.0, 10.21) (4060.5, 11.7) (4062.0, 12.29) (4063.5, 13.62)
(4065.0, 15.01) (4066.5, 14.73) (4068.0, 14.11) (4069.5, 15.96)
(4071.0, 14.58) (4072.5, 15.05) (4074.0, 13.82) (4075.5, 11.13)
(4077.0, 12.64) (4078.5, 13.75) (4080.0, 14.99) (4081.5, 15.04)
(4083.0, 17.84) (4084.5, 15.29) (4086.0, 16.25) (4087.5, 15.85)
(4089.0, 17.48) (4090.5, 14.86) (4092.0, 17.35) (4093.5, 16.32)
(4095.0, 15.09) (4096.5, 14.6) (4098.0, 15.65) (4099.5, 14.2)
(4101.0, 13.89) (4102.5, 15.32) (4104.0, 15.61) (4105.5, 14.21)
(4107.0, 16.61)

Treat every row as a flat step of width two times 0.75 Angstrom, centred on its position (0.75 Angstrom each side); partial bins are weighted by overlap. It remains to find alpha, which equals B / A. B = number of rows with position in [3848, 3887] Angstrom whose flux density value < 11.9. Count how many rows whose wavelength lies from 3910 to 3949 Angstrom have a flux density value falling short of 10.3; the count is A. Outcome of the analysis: 1.1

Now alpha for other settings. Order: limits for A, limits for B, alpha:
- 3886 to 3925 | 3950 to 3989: 1.1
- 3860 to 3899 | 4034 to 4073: 0.1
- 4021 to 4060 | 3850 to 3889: 26.0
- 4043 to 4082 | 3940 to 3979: 26.0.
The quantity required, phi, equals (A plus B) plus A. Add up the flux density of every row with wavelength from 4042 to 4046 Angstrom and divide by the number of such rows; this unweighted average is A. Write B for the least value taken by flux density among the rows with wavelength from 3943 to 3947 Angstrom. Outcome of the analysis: 38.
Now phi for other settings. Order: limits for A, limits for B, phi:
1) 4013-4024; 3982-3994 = 45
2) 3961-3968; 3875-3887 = 18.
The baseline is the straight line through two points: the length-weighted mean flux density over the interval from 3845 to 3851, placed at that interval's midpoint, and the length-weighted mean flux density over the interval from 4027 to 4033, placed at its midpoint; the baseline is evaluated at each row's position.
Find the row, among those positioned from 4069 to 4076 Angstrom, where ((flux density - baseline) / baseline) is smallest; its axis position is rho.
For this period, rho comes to 4075.5 Angstrom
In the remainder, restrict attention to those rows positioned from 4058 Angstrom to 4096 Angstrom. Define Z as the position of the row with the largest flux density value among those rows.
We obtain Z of 4083.0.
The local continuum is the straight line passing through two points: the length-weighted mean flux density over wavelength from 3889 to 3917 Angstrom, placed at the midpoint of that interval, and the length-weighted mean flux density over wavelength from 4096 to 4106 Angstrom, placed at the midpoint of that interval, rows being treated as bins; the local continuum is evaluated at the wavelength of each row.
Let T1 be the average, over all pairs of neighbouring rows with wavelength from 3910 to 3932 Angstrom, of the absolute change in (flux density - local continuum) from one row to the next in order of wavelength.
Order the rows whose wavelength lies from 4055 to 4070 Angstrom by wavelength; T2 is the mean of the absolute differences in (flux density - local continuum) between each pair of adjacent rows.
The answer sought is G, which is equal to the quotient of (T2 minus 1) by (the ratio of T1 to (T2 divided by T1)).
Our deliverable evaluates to 0.6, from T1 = 0.93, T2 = 1.4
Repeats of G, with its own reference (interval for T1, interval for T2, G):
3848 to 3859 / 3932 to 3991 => 0.0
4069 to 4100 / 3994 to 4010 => 0.2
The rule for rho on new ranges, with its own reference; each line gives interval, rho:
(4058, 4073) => 4059.0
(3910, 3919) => 3918.0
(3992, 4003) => 3993.0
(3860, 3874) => 3871.5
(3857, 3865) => 3858.0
